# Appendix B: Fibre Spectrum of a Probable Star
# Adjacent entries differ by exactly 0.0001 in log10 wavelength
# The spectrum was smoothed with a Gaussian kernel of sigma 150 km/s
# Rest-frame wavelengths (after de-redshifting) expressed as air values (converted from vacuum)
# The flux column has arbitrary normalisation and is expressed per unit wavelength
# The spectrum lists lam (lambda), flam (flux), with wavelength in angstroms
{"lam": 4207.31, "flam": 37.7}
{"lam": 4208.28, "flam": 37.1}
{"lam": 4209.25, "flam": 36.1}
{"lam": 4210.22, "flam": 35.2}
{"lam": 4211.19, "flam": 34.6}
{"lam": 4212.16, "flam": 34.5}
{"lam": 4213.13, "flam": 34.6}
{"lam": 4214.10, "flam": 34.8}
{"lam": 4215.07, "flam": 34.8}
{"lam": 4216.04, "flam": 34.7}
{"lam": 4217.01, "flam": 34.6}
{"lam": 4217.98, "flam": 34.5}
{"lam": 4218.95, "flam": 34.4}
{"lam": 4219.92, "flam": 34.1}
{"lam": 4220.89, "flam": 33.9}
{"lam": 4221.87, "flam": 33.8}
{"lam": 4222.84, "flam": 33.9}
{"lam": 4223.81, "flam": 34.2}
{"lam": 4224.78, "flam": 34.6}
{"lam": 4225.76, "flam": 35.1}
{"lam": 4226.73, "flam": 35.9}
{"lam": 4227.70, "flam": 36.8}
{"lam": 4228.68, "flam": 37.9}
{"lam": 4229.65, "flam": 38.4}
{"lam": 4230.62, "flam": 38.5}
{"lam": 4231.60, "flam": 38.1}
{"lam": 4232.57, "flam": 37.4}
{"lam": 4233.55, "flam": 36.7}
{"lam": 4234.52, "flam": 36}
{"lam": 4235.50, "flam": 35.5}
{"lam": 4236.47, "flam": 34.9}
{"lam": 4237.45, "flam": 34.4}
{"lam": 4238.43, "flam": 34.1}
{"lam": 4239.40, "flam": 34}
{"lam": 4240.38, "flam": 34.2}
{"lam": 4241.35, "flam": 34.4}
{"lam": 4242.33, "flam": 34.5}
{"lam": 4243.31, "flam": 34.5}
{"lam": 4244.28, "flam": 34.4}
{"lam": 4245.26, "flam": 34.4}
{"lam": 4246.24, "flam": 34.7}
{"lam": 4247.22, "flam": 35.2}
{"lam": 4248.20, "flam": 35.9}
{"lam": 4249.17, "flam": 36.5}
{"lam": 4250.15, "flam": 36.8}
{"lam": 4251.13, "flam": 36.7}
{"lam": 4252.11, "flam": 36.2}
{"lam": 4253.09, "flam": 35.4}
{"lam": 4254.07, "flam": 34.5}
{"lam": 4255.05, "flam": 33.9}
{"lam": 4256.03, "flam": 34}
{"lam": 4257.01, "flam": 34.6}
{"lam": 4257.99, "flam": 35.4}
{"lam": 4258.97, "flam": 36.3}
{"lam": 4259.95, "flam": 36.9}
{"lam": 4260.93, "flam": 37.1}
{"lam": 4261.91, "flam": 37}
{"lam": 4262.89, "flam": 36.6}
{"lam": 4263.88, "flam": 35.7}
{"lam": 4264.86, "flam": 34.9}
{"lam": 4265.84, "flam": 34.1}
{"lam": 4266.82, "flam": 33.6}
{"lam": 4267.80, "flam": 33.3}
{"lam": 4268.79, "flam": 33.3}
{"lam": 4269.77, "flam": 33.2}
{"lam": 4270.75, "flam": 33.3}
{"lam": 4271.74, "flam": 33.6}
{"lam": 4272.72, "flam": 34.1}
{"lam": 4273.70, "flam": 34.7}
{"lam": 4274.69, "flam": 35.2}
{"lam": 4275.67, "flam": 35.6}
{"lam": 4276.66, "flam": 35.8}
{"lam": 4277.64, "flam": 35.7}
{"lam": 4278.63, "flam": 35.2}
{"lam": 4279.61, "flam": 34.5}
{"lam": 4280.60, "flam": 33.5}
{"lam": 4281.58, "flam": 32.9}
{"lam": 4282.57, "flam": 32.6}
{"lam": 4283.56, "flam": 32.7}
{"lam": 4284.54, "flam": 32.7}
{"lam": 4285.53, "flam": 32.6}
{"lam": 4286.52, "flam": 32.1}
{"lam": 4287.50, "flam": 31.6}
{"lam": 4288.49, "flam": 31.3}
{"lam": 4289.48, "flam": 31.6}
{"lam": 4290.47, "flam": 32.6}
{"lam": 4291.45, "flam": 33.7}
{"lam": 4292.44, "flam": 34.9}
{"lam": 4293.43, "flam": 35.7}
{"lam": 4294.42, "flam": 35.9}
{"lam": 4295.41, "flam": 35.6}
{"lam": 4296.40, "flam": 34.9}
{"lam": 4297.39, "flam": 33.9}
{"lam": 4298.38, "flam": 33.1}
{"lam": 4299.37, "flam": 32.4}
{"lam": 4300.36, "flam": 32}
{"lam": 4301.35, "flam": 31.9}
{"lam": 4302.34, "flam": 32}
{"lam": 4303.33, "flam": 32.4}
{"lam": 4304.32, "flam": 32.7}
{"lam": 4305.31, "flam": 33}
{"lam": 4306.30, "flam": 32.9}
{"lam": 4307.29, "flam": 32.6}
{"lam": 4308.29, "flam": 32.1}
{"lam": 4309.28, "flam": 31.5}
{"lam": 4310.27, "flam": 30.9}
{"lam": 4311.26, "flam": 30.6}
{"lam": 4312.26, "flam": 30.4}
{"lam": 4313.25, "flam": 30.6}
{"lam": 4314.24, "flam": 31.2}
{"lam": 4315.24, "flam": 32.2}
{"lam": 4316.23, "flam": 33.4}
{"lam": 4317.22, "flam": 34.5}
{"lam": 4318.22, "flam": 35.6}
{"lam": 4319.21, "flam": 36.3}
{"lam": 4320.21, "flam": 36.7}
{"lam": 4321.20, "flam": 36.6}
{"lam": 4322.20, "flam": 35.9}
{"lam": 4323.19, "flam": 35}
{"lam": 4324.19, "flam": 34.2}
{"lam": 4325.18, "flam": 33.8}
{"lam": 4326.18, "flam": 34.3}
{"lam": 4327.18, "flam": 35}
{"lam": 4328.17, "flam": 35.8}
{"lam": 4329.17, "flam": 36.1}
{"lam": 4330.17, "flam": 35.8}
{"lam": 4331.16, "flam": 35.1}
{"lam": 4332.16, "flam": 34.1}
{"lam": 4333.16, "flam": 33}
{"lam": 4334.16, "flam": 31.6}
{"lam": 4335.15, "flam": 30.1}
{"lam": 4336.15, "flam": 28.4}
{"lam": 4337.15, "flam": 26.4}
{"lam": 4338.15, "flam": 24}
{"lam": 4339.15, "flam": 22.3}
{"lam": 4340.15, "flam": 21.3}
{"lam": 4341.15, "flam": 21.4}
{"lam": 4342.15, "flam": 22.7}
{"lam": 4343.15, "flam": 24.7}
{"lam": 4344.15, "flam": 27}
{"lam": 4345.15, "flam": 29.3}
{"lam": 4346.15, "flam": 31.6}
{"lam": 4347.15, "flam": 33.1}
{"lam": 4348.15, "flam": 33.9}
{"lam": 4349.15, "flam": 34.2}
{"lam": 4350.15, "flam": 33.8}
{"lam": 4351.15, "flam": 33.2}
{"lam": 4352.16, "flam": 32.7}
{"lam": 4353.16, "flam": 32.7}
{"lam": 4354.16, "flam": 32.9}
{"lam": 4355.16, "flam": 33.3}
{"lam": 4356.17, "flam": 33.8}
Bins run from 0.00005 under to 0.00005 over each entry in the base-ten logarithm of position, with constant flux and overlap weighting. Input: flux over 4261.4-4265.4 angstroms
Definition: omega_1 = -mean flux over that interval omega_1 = -36.0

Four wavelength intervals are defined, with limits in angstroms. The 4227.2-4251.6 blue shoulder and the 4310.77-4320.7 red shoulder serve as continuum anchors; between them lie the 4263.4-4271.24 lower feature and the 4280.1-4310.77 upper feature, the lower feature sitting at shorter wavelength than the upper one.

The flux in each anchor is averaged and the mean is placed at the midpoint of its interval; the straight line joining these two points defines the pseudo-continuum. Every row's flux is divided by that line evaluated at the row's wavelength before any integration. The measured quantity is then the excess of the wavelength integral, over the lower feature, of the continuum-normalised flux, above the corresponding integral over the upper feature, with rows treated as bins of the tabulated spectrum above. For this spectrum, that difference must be -22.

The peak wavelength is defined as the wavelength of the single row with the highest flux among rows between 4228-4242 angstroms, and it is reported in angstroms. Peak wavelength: 4230.62 angstroms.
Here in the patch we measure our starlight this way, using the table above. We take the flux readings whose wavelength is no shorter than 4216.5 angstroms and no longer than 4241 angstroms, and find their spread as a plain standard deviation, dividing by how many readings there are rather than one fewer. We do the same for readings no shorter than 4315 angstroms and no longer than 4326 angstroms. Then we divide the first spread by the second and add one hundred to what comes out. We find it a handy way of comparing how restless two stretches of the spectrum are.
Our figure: 101.1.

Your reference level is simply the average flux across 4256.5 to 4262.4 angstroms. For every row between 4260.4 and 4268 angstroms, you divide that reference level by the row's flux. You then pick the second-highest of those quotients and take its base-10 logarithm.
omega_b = 0.033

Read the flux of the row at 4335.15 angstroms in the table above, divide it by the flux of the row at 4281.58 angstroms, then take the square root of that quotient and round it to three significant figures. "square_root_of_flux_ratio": 0.957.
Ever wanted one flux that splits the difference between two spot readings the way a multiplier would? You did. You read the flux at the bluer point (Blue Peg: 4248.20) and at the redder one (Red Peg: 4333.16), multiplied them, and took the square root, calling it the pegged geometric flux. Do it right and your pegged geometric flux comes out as 34.4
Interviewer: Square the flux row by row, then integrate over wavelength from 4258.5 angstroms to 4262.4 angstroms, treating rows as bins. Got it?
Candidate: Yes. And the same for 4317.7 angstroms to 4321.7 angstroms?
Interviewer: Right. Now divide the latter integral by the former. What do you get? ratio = 0.99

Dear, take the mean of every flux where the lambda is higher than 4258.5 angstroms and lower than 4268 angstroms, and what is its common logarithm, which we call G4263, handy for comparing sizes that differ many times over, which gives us 1.55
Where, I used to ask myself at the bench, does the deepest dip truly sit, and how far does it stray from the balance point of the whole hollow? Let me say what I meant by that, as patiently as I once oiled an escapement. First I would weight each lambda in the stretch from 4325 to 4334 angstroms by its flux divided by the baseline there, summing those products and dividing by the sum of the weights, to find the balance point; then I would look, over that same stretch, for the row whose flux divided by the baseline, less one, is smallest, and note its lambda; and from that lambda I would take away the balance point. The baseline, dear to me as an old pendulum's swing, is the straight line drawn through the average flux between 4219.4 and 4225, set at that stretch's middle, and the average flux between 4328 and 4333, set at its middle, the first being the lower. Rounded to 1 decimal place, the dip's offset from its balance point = 4.0 angstroms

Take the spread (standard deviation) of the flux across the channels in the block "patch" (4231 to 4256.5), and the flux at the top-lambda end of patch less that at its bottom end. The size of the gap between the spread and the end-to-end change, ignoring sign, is 5.3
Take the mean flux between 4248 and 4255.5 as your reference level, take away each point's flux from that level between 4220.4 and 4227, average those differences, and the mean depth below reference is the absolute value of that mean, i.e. 1.3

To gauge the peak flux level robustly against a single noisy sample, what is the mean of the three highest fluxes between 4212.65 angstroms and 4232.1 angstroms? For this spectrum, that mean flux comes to 38.3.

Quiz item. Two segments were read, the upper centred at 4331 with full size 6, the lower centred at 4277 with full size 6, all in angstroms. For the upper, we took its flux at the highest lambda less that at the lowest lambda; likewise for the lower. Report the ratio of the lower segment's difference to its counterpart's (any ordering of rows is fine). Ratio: 0.25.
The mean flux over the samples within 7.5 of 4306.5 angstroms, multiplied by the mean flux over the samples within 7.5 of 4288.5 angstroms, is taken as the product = 1059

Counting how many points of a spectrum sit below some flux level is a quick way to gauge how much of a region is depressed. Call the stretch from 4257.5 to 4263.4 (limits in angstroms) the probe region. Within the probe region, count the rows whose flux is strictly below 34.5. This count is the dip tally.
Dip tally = 0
